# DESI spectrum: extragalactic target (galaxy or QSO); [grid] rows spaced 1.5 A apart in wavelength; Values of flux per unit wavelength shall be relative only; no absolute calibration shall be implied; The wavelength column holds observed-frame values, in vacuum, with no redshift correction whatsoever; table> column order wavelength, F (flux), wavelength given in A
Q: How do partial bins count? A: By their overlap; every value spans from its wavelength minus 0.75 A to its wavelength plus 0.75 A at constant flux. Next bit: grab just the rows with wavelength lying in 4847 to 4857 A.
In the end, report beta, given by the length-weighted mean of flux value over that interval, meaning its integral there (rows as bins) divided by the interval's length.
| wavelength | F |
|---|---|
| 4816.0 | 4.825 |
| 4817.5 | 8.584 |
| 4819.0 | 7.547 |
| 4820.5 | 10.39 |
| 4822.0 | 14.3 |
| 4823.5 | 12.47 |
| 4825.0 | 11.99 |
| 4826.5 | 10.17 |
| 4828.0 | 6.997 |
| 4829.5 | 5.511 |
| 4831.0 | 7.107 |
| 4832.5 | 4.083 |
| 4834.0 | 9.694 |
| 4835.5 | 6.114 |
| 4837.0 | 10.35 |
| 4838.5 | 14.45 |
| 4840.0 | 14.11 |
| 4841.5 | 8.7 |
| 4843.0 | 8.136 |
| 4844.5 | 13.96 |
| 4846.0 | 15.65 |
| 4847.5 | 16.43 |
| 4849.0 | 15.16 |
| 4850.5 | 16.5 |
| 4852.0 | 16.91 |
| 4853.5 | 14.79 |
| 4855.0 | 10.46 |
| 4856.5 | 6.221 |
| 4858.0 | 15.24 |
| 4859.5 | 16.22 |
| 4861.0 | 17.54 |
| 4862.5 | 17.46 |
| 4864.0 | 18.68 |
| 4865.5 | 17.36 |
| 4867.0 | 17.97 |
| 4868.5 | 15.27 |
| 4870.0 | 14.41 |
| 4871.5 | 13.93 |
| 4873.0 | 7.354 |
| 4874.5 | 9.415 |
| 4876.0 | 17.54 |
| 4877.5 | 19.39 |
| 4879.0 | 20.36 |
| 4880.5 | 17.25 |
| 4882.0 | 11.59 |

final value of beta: 14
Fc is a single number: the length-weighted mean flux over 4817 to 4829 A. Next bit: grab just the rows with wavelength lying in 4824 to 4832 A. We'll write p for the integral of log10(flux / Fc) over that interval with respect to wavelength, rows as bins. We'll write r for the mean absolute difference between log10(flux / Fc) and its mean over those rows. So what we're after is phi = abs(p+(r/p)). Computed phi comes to 1.0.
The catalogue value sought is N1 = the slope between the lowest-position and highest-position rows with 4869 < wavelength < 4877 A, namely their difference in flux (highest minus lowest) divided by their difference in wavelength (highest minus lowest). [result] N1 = 0.5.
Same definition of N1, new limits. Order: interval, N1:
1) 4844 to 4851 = 0.4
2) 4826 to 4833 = -1.0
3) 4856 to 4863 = 1.9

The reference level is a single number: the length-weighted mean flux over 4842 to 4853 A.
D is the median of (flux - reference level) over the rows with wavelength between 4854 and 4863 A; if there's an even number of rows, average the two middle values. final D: 1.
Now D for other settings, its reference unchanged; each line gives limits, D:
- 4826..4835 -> -7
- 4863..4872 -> 2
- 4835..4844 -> -5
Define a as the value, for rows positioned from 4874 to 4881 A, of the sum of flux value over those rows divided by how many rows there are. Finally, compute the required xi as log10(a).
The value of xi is 1.23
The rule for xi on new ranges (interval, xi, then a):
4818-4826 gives 1.05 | 11.3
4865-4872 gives 1.20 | 15.8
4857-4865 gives 1.23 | 17.0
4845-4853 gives 1.21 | 16.1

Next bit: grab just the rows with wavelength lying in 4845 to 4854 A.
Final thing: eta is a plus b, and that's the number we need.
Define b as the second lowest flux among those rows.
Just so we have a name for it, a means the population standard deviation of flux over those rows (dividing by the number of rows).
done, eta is 16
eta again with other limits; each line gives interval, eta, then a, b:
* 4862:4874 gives 17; 3.4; 13.93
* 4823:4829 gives 12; 2.1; 10.17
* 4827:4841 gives 9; 3.5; 5.511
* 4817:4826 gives 11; 2.3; 8.584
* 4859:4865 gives 18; 0.9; 17.46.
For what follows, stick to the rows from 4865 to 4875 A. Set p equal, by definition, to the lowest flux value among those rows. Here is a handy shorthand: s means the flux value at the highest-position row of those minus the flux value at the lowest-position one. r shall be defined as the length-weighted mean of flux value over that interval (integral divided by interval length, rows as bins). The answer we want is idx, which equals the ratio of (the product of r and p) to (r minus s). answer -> 4.7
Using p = 7.354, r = 13.7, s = -8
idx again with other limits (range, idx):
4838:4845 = 7.8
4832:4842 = 7.7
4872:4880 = 58.9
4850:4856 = 7.3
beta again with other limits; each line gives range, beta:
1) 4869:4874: 12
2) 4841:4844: 9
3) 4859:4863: 17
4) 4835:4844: 11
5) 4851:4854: 16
